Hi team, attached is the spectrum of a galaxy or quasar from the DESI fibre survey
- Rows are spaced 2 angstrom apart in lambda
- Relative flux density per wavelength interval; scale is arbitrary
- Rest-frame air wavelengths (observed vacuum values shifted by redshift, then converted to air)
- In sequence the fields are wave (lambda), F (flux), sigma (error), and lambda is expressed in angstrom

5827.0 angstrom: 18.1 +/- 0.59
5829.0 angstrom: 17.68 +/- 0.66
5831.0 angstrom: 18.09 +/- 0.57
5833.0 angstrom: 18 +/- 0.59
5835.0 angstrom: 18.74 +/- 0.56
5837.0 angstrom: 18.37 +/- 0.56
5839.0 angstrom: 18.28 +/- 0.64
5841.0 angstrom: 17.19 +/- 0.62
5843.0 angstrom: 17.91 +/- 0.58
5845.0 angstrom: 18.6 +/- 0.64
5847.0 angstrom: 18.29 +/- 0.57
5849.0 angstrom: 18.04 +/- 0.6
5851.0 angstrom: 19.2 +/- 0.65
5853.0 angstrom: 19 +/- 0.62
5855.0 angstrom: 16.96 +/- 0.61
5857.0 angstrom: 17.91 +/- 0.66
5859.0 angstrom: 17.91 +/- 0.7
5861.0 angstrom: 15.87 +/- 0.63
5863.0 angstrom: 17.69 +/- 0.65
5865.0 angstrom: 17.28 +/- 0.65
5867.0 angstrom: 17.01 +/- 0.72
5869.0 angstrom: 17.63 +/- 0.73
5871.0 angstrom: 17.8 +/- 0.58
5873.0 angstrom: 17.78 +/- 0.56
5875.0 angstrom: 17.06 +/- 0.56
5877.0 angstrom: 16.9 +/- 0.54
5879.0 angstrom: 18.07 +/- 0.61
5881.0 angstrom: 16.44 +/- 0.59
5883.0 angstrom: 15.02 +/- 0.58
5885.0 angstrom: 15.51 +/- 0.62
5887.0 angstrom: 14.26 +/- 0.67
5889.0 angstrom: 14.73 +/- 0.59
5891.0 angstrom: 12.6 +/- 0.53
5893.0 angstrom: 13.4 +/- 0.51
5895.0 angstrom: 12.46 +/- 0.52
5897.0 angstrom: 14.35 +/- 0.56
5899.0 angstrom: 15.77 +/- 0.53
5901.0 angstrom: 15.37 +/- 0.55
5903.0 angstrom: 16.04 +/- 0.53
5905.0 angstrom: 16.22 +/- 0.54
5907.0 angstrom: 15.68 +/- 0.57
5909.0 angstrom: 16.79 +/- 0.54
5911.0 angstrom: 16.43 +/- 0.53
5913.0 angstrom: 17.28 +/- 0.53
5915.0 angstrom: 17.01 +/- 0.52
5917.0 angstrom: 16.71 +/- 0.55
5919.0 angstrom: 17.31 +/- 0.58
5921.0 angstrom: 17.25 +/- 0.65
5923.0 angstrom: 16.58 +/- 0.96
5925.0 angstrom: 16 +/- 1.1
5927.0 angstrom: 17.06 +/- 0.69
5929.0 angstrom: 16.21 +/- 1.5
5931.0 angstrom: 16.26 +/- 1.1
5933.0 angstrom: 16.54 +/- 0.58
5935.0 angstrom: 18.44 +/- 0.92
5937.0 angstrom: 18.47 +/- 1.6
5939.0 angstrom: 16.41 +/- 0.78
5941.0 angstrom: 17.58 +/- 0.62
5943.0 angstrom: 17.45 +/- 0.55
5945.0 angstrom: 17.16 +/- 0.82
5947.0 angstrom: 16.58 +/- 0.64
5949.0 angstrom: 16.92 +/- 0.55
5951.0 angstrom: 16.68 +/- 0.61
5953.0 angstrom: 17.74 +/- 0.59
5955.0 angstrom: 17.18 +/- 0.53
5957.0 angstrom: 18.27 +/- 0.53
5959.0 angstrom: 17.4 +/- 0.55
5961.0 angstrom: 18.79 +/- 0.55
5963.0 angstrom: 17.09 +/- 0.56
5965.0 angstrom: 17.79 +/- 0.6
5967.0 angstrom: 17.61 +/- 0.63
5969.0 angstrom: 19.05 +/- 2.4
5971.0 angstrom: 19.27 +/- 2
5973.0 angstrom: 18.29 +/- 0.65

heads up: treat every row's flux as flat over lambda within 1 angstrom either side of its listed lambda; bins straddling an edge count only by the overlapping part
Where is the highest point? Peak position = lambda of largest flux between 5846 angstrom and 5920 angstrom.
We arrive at 5851.0 angstrom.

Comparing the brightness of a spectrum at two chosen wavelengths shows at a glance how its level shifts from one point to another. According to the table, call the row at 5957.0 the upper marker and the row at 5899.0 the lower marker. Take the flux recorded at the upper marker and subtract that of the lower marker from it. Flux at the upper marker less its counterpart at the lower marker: 2.5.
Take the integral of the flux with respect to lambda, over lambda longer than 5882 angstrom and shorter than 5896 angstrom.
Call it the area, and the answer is 196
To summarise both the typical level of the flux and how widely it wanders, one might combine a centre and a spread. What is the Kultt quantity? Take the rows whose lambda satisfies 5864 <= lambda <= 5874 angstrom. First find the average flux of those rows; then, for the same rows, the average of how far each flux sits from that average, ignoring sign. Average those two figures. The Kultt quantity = 8.9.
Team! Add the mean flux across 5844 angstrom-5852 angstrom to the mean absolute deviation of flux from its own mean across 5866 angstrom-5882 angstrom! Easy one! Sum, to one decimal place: 19.0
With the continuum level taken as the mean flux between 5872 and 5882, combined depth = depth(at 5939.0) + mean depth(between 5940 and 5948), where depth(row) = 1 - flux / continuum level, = 0.05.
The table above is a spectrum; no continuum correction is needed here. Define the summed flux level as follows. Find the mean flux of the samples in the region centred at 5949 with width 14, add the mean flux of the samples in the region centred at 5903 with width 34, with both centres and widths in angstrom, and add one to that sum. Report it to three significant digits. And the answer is 33.5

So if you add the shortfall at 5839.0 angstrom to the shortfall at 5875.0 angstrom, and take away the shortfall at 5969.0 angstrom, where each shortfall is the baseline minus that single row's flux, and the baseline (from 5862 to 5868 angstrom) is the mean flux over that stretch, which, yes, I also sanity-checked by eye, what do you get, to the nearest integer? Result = 1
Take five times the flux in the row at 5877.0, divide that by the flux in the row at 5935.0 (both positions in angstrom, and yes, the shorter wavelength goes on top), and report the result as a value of 4.6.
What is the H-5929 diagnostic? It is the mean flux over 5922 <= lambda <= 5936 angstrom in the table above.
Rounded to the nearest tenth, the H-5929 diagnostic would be 16.7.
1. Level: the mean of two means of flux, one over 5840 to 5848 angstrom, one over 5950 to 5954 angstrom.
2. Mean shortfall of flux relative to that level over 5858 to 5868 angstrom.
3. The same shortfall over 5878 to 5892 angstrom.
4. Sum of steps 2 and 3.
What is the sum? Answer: 2.8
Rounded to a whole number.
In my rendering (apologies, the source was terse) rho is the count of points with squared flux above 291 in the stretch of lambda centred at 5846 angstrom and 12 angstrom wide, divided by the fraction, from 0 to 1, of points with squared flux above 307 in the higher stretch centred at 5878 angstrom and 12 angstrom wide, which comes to 18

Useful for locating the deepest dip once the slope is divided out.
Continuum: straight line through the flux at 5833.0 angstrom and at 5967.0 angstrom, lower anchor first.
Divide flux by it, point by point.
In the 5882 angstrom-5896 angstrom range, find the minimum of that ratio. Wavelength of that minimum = 5895.0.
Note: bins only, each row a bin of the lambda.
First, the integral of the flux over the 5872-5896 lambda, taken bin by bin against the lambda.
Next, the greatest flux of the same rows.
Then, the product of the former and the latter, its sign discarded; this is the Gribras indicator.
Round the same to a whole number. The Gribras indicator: 6658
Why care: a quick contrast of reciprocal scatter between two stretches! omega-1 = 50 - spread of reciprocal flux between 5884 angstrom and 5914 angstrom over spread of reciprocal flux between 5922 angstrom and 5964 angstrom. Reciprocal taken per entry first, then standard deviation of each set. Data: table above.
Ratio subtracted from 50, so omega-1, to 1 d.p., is 47.4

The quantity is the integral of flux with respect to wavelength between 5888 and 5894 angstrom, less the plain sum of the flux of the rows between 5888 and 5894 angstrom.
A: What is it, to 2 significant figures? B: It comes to 41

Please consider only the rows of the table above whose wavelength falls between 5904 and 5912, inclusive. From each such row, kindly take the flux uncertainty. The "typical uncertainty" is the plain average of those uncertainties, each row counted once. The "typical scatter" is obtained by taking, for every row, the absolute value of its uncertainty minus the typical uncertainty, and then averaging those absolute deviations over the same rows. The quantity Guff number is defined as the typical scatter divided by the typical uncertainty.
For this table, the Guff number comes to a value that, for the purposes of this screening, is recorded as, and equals 0.023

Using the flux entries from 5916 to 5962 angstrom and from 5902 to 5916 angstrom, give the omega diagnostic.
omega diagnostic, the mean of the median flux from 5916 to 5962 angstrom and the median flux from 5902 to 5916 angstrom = 16.8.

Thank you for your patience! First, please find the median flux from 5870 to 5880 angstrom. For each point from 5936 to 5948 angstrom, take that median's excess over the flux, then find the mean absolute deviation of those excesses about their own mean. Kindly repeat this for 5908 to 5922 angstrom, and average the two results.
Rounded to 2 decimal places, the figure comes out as 0.42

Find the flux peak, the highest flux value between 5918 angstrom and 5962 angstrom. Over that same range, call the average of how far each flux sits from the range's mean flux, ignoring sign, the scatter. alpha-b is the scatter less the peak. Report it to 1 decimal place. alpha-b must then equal -18.2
